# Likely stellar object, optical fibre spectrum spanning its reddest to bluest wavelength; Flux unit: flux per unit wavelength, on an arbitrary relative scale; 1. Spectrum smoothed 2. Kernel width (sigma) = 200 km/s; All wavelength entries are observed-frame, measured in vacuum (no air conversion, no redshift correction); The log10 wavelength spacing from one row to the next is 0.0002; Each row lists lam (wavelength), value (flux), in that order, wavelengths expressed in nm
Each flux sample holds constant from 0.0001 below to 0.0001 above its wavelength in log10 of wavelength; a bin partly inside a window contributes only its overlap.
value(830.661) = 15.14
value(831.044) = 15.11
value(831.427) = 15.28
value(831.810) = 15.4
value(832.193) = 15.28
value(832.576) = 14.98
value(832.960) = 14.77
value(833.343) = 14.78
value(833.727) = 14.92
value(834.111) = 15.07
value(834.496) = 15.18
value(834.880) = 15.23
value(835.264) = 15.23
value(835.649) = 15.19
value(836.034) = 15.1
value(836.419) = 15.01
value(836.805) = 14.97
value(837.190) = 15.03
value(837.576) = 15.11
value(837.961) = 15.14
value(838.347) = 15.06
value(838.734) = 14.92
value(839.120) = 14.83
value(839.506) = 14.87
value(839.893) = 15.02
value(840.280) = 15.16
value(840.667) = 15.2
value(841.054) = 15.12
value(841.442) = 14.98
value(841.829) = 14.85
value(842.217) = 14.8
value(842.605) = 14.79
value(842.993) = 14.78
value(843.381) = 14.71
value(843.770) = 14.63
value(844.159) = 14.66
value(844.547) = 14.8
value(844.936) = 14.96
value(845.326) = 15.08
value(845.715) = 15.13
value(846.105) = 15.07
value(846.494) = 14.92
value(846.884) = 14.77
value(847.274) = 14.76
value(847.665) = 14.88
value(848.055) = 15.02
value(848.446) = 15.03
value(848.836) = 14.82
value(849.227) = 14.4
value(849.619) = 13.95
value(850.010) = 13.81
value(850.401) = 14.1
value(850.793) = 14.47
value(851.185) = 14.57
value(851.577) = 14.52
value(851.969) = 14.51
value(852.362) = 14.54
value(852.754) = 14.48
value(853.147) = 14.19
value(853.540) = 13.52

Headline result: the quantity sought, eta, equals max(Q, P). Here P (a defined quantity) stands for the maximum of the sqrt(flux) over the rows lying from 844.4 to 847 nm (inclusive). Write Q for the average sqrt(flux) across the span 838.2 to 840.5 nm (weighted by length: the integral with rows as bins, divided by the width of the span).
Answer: 3.89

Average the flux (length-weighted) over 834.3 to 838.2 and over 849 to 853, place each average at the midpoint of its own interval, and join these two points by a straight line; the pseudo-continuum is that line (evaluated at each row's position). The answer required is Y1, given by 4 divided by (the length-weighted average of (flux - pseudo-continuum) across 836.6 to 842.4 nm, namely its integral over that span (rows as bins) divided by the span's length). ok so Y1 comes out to 69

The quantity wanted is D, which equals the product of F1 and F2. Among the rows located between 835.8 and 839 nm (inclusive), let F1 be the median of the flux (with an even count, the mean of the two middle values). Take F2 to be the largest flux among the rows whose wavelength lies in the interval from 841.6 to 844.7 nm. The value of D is 223.4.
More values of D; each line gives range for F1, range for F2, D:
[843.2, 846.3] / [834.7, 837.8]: 226.6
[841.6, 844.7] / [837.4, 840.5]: 224.1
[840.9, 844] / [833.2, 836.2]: 225.3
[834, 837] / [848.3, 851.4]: 227.6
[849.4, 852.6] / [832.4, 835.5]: 220.7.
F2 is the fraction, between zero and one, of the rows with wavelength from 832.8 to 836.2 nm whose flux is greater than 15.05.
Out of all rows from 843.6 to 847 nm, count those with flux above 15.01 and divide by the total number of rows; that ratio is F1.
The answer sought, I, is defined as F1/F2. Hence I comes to 0.50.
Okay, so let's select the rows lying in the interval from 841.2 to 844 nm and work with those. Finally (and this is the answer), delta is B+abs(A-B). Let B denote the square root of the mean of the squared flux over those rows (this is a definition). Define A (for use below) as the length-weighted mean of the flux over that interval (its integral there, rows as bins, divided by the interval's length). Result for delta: 14.8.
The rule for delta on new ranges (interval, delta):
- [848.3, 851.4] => 14.4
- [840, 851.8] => 14.8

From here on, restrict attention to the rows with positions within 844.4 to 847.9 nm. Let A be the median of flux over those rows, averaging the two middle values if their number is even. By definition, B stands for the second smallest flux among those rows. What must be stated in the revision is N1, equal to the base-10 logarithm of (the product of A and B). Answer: 2.34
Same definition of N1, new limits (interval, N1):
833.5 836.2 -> 2.36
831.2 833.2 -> 2.36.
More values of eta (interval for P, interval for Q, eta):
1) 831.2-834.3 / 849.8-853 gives 3.92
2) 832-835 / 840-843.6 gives 3.91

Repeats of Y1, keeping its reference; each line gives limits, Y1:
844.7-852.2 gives 20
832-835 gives -16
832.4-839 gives -37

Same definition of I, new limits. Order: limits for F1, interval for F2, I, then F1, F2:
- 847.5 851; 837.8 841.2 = 0.40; 0.22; 0.56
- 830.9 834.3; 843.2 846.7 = 1.67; 0.56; 0.33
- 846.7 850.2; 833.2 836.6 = 0.33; 0.22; 0.67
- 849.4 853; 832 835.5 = 0.00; 0.00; 0.56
